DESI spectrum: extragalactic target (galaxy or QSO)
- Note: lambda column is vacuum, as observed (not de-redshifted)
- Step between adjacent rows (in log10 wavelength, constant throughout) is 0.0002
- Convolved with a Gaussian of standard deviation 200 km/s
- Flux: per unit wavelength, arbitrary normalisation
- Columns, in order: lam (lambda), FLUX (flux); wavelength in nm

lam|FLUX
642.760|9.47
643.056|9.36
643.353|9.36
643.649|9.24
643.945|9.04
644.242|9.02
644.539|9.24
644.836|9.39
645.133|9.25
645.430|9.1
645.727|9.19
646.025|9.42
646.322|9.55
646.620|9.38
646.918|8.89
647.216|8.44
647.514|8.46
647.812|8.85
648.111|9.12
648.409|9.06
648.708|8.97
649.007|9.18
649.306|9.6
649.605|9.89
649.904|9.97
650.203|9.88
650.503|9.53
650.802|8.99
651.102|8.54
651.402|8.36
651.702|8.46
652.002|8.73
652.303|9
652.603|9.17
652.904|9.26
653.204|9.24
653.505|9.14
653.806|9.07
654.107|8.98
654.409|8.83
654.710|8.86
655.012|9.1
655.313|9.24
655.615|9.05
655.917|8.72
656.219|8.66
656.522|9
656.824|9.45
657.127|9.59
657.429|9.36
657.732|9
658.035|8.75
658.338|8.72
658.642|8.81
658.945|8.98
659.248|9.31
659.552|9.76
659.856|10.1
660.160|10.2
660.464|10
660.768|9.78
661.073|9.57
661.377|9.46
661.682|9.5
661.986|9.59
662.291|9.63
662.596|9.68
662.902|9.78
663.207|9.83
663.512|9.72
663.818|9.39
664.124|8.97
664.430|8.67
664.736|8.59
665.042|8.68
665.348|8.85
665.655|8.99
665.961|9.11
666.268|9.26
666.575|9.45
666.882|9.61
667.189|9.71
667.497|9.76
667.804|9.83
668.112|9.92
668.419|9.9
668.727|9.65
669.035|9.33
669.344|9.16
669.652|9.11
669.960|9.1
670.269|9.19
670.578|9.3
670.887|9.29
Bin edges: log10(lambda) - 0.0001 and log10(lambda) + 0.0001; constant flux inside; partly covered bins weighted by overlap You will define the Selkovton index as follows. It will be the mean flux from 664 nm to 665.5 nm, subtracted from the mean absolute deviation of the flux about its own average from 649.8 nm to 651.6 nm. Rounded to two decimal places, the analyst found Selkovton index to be -8.17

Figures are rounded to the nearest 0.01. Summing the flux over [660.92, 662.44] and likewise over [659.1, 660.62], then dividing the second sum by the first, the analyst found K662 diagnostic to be 1.03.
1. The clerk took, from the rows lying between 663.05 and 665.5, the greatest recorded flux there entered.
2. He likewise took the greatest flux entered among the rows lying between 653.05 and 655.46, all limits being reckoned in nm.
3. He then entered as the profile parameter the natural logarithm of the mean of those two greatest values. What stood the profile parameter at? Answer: 2.25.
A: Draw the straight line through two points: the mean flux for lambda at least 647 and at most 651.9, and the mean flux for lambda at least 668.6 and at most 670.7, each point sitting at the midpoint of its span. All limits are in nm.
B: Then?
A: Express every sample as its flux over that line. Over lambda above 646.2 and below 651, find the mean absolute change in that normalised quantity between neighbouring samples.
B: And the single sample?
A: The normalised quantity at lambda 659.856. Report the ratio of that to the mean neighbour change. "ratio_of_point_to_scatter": 38.2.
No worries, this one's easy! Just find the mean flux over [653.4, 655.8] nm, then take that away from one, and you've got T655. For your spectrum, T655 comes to -8.03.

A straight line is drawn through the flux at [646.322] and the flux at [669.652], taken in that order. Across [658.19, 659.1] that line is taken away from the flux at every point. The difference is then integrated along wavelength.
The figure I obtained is -0.44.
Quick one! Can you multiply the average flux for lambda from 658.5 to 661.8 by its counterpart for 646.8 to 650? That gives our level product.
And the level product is 87.5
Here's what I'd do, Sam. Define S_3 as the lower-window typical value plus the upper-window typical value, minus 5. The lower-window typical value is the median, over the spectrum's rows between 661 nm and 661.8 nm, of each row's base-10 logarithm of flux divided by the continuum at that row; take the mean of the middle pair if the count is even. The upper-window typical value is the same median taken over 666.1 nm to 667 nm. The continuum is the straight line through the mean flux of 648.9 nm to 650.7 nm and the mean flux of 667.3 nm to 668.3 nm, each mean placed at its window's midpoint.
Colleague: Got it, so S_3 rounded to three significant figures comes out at -5.03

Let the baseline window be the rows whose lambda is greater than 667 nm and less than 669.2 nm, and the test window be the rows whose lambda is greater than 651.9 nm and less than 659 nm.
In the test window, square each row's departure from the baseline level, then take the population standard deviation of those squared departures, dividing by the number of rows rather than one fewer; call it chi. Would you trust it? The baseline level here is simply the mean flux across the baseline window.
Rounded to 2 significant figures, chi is 0.32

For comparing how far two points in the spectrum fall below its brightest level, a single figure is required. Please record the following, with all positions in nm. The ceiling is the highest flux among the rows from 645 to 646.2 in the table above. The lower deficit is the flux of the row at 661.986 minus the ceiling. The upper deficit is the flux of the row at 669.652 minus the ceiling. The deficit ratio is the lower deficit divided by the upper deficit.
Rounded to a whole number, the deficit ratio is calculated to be -1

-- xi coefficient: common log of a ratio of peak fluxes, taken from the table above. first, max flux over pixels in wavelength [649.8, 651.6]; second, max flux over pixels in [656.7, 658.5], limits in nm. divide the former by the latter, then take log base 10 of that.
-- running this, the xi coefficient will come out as 0.017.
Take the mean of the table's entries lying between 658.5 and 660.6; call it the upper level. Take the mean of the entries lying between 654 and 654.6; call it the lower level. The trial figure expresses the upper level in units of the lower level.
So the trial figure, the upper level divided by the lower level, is 1.08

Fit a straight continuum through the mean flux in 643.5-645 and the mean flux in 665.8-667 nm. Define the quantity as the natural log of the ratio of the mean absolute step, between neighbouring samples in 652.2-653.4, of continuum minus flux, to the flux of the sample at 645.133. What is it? -4.60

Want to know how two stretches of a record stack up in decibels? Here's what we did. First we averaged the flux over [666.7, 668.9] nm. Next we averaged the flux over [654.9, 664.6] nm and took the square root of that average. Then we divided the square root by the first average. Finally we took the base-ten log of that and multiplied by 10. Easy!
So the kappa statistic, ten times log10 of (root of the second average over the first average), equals -5.04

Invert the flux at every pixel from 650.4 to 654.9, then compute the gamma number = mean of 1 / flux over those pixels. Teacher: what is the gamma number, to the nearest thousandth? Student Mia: 0.112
